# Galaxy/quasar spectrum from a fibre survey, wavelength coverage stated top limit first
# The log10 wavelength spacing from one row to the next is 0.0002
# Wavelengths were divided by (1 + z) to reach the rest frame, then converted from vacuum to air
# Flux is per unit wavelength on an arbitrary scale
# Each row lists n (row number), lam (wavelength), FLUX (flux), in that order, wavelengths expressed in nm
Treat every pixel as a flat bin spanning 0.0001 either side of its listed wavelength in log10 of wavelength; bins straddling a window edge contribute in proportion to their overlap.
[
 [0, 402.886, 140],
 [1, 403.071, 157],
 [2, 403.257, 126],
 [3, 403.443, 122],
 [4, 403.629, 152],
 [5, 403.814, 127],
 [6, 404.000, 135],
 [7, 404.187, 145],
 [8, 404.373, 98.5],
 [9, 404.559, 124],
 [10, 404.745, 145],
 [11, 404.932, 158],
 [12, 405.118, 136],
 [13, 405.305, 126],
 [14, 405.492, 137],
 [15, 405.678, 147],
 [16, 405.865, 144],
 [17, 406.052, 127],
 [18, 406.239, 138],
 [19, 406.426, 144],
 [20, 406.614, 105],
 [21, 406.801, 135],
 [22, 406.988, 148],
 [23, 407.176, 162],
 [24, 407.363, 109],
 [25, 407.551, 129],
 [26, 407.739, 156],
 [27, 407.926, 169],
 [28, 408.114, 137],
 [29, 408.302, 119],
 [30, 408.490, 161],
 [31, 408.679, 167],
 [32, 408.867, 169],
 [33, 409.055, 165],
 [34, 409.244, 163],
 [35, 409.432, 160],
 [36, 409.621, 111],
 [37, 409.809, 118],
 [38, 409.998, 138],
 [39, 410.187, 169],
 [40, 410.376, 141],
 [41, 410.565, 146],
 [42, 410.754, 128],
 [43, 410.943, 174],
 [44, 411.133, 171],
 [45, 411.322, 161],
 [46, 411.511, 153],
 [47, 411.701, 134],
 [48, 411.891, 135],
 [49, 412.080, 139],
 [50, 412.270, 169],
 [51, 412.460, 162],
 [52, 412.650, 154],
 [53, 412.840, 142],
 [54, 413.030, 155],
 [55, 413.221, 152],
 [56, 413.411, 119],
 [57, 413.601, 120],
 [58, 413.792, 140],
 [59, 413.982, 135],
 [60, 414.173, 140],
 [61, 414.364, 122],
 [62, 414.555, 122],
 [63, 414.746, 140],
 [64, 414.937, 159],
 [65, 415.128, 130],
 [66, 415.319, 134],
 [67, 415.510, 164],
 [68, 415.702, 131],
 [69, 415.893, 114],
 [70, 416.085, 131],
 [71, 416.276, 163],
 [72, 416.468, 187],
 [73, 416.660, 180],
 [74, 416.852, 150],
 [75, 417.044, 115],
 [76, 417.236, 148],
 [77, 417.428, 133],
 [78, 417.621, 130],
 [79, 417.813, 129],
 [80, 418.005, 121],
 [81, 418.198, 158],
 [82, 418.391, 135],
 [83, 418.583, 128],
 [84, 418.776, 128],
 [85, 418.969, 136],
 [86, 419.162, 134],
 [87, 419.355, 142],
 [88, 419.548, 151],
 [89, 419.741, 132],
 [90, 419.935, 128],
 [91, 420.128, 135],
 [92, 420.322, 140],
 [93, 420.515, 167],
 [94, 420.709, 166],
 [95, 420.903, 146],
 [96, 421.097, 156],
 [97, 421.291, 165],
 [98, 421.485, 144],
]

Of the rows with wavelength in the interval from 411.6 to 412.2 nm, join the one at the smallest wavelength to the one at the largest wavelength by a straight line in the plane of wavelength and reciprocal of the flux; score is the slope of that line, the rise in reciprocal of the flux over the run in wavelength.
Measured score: -0.0007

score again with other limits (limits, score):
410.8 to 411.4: 0.0012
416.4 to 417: 0.0034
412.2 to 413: 0.0020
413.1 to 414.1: 0.0011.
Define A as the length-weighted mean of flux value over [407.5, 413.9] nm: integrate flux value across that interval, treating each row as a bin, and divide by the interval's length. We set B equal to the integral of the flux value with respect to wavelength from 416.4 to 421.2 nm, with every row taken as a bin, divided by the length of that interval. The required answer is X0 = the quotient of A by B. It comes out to 1.04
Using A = 148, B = 143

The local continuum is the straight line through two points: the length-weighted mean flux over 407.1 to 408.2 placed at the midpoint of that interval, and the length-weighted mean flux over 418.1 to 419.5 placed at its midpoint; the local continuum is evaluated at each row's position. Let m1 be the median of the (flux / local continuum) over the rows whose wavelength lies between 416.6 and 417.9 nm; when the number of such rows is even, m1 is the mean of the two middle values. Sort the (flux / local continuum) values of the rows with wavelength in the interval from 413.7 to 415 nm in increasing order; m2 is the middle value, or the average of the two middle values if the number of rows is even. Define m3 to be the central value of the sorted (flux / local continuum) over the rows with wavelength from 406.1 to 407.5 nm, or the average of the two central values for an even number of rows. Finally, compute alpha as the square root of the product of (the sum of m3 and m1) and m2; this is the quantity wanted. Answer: 1.38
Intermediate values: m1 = 0.96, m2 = 1.00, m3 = 0.96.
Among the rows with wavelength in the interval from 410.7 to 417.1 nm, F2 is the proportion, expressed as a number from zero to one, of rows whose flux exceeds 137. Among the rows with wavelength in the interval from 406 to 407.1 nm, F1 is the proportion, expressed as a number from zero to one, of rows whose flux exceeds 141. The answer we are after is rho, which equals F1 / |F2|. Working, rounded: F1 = 0.33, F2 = 0.59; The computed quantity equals 0.57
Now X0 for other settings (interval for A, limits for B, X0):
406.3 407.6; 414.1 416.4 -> 0.97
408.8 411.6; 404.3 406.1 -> 1.12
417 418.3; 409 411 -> 0.92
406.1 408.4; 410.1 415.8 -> 0.95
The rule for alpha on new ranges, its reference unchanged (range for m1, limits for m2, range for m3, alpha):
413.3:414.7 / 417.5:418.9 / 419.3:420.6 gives 1.33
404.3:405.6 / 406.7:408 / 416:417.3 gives 1.44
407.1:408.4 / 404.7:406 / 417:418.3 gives 1.37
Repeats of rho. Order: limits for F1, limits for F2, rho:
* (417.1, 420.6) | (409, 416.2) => 0.46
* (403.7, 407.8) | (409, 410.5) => 0.55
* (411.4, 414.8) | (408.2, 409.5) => 0.45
